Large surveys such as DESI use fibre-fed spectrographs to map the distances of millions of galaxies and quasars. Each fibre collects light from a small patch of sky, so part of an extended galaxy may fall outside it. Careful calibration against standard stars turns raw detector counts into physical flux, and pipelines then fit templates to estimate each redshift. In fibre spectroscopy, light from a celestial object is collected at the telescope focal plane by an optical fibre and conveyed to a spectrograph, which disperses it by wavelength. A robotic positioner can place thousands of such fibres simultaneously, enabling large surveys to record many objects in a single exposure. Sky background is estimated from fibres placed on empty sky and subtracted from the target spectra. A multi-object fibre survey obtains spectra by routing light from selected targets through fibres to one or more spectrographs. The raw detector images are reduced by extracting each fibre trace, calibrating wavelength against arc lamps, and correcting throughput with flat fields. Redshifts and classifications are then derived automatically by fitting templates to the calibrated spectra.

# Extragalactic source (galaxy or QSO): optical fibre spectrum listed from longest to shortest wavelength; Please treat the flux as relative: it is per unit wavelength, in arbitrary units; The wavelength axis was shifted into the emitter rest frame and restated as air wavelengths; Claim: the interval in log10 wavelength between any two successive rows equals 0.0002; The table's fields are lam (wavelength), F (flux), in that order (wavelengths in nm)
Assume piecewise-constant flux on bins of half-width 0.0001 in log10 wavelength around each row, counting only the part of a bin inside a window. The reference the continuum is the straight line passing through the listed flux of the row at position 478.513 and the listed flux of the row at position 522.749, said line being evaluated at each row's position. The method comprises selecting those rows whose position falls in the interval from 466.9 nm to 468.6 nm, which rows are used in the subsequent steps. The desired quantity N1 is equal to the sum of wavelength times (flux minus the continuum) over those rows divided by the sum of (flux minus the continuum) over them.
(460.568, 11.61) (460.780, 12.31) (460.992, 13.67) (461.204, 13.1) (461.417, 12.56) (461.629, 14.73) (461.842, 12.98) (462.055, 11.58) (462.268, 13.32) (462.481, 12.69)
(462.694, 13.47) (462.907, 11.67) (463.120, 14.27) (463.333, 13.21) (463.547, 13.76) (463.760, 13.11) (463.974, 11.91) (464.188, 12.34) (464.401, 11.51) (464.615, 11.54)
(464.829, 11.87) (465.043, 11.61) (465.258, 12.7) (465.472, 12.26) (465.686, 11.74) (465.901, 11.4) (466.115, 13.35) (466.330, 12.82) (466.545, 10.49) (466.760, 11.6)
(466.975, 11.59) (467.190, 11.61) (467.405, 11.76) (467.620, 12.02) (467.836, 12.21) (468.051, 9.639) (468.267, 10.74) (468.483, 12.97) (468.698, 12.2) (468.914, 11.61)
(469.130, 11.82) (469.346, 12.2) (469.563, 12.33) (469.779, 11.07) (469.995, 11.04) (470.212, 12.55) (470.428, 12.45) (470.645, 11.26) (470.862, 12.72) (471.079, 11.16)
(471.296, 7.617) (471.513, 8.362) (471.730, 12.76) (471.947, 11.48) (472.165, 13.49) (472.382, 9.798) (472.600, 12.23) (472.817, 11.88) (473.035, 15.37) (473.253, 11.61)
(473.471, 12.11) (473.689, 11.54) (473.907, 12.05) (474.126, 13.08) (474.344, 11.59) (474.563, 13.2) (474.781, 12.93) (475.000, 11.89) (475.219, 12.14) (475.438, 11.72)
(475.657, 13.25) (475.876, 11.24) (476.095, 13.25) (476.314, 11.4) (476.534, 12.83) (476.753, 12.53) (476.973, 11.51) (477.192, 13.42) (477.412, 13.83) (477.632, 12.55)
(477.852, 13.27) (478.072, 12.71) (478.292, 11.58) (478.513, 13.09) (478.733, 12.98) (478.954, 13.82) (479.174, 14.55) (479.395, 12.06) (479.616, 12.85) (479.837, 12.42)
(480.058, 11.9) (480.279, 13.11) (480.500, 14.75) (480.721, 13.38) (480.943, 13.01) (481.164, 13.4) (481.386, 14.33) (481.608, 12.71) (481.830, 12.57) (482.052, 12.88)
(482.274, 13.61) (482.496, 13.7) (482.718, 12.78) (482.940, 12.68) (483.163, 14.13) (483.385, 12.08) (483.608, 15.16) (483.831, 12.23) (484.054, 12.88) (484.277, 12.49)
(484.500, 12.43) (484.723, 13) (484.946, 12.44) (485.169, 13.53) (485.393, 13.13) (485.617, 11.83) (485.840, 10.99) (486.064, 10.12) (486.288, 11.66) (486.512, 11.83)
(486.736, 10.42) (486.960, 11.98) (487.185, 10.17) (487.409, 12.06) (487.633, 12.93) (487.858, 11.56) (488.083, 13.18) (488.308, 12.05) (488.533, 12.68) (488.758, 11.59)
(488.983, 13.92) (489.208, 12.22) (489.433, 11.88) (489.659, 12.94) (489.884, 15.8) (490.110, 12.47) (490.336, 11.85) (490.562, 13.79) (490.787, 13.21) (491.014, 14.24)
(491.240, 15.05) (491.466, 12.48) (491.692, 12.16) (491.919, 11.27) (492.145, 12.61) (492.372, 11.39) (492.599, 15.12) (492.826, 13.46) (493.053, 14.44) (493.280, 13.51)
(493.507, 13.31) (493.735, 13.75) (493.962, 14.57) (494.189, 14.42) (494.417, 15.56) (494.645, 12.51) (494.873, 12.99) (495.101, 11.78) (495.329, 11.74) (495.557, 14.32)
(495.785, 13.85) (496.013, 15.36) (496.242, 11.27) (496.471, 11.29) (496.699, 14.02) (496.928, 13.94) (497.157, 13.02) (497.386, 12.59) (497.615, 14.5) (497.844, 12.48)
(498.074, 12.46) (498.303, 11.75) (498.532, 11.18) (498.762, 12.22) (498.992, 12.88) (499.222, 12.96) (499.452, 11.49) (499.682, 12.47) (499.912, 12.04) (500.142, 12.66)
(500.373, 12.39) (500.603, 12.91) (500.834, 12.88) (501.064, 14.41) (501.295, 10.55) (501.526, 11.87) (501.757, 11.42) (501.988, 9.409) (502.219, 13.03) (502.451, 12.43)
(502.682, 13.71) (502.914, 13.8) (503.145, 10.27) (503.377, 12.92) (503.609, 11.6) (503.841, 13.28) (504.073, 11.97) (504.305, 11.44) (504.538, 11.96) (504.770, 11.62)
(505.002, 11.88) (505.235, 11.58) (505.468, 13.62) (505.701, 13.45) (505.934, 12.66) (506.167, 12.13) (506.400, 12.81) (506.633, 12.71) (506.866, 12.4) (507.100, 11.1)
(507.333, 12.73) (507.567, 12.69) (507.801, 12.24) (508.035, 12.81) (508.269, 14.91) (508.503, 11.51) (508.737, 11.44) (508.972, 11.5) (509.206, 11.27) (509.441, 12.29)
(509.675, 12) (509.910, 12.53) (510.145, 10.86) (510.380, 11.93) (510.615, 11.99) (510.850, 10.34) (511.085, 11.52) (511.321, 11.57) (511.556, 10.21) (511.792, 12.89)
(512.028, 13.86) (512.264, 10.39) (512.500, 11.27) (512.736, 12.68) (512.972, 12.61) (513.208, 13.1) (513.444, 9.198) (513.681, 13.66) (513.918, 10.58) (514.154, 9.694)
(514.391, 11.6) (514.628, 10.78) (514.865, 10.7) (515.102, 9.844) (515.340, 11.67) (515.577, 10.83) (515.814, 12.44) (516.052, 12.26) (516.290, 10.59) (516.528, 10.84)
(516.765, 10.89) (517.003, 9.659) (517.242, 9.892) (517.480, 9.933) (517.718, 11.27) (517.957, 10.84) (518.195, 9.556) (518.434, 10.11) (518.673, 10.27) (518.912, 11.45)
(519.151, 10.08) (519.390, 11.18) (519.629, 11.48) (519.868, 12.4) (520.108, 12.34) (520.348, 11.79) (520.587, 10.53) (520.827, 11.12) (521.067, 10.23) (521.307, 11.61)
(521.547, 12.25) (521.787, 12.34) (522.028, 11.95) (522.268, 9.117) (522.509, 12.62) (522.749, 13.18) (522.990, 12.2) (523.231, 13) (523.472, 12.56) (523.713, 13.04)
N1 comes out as 467.74 nm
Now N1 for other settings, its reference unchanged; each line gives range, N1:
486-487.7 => 486.70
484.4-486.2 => 485.71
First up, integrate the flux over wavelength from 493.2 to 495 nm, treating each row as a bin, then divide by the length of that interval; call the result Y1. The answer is 13.8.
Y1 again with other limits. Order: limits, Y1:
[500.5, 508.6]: 12.4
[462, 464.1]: 12.9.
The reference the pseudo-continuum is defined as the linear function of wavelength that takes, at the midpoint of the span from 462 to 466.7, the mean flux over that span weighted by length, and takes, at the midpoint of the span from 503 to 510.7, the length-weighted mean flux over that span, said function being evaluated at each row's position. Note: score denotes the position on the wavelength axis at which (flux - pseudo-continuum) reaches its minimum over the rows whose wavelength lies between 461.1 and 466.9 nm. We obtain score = 466.545 nm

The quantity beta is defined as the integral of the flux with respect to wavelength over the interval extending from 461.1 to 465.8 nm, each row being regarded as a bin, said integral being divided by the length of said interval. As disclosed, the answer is 12.6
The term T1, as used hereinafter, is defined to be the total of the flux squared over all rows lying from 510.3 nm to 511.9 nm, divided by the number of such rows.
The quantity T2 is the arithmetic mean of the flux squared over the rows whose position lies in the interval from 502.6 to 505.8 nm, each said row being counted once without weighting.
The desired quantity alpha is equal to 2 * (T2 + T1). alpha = 574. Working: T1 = 133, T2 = 154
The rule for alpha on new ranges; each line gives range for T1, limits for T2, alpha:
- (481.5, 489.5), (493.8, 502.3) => 639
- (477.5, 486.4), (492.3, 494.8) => 718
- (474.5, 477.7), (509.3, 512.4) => 591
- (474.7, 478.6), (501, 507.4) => 616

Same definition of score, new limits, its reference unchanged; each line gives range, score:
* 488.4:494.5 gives 491.919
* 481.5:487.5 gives 486.064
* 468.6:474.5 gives 471.296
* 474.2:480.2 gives 475.876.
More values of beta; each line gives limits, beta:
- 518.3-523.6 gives 11.5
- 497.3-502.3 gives 12.3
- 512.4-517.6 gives 11.1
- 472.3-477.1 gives 12.3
